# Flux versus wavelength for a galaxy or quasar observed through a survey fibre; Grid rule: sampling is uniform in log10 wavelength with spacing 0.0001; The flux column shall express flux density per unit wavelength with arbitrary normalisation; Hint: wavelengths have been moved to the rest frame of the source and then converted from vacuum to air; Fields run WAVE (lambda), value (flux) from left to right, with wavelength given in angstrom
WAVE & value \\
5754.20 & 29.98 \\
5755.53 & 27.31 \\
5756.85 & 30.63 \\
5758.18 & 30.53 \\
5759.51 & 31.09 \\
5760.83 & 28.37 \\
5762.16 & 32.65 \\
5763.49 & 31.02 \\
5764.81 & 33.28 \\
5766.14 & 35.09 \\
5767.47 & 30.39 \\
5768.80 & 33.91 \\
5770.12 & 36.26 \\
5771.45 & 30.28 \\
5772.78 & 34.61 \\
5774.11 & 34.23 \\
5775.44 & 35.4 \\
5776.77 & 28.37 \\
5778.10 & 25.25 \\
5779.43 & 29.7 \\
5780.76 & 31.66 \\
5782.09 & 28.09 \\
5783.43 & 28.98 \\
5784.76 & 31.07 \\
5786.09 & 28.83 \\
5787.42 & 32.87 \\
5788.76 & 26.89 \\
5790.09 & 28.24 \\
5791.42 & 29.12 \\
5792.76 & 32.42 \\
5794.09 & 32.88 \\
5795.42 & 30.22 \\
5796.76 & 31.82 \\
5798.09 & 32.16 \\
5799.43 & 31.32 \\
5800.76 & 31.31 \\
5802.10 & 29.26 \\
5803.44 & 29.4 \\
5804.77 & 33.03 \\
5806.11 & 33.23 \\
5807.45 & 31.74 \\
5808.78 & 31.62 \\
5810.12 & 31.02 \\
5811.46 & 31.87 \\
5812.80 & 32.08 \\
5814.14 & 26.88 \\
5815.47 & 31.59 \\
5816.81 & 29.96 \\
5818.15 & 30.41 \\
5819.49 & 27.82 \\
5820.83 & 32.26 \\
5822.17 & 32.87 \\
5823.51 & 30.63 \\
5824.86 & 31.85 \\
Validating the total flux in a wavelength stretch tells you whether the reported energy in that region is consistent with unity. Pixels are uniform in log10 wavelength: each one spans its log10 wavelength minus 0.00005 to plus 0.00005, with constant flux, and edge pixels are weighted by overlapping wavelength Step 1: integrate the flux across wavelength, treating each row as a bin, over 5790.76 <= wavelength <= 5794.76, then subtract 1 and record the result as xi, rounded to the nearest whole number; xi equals 125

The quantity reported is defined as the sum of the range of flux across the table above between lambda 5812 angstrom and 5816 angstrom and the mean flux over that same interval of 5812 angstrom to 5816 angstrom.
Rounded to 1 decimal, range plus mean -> 35.4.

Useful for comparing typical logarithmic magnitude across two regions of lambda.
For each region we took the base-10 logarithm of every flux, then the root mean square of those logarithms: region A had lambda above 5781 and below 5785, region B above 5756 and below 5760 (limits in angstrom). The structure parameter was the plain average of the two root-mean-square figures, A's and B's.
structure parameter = 1.48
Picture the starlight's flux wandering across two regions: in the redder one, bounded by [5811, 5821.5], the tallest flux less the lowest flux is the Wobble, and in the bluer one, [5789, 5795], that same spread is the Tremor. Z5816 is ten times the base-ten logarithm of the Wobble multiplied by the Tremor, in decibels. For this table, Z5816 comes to 14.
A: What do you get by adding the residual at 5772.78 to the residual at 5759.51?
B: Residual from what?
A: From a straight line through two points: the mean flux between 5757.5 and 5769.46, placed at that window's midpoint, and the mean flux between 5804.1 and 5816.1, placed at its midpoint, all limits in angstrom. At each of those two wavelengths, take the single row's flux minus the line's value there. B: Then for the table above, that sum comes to 2.1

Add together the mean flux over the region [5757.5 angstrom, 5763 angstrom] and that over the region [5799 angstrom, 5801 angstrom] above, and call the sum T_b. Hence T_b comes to 62.0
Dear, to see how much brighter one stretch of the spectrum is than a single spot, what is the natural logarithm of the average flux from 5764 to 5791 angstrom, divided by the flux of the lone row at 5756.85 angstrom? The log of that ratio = 0.017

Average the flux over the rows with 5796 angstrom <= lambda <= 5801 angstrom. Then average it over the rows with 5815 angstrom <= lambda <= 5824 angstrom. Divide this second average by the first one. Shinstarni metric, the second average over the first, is 0.97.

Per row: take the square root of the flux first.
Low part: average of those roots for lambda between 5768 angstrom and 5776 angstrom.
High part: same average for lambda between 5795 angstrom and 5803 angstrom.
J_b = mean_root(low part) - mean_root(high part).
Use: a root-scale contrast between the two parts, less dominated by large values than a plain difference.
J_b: 0.27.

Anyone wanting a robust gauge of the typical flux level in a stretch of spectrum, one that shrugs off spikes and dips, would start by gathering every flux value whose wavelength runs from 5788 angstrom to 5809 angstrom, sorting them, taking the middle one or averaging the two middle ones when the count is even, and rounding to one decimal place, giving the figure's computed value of 31.5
